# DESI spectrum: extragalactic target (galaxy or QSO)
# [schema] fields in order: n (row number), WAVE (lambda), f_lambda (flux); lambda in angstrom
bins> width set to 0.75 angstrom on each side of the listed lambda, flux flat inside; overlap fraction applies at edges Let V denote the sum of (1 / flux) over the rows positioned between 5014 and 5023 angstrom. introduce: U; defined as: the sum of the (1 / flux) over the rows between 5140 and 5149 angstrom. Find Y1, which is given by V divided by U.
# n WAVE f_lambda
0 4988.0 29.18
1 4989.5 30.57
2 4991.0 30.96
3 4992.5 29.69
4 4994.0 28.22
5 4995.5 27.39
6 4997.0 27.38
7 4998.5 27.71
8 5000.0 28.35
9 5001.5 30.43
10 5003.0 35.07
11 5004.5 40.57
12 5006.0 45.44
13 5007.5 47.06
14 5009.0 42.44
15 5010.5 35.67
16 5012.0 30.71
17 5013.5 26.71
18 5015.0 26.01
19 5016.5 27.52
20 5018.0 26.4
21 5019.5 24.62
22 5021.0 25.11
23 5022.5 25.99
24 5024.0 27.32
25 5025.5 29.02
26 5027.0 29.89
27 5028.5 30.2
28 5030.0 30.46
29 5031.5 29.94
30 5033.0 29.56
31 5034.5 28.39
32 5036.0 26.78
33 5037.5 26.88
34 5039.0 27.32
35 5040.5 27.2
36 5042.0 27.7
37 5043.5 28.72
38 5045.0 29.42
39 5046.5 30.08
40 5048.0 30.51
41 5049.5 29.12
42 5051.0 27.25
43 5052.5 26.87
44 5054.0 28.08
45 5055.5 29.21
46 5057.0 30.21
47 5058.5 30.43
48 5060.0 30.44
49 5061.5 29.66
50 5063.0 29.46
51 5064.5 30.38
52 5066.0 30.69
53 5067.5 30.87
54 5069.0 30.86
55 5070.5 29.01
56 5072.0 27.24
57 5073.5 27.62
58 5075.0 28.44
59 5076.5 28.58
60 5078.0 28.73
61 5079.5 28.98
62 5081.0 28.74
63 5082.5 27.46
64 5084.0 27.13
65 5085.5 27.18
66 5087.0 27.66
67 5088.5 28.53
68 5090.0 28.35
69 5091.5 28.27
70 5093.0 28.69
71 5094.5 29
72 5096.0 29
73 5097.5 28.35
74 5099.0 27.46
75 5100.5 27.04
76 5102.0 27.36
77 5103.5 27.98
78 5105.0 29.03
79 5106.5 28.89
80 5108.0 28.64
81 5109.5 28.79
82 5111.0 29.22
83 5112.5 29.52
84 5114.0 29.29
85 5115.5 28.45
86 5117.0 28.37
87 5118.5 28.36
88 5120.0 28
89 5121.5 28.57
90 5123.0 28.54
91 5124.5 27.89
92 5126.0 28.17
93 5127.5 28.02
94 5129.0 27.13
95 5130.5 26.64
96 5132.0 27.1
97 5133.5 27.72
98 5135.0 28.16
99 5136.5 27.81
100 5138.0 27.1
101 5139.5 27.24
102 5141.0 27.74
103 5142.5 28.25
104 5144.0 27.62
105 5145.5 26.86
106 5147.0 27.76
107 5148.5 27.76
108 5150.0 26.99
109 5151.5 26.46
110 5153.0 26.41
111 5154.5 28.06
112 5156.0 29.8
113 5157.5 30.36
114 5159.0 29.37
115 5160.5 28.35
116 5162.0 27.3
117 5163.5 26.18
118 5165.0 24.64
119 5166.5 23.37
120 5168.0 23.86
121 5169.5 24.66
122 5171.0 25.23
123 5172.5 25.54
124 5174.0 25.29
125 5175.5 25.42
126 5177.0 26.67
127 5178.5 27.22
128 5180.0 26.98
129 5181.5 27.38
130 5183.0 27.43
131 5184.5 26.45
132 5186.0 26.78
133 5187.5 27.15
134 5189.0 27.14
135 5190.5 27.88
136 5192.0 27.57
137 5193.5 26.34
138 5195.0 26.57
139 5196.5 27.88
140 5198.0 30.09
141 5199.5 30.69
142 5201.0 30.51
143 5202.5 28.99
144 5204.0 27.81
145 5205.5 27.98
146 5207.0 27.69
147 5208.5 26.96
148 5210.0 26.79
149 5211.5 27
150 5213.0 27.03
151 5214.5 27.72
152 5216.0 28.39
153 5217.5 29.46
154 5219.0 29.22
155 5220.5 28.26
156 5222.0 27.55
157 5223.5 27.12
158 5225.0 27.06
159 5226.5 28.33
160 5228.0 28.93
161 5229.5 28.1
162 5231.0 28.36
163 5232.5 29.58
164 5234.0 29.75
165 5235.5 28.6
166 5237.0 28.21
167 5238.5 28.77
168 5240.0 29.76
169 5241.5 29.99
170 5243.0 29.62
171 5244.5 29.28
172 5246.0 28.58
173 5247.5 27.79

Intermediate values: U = 0.217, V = 0.232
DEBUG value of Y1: 1.07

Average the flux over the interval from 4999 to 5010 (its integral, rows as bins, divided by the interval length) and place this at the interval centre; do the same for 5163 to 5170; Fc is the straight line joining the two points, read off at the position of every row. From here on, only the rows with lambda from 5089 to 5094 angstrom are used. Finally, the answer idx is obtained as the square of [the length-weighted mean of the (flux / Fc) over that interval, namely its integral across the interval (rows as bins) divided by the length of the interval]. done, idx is 0.85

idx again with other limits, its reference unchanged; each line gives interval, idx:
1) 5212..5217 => 1.85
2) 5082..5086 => 0.75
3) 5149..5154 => 1.08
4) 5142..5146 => 1.09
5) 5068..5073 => 0.79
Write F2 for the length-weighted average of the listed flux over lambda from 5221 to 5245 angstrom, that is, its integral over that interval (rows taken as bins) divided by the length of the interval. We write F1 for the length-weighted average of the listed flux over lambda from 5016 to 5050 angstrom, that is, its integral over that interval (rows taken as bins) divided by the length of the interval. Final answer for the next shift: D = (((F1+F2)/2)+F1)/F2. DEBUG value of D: 1.97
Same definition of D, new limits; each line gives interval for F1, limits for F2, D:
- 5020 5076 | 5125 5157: 2.07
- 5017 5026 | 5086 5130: 1.90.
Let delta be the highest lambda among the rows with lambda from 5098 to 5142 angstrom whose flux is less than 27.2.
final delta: 5138.0 angstrom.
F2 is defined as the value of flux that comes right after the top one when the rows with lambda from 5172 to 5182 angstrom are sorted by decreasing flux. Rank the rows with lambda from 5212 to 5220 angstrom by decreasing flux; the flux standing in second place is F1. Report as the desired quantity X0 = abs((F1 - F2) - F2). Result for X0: 25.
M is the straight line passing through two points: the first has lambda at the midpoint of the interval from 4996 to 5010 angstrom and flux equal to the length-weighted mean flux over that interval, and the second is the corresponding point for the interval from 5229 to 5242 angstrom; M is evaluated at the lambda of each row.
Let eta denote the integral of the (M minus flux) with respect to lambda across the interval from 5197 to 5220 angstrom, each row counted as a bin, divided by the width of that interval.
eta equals 1.4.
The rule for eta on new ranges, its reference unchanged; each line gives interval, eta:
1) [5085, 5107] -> 4.9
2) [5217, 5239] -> 0.8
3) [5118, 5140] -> 4.4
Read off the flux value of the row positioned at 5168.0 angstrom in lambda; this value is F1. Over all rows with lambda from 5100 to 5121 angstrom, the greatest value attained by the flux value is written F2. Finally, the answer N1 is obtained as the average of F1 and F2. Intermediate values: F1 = 23.86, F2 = 29.52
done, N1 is 27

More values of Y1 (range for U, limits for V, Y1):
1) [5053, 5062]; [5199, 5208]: 1.03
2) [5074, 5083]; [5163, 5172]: 1.16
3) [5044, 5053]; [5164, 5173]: 1.17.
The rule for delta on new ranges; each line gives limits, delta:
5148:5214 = 5213.0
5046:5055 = 5052.5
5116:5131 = 5130.5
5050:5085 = 5084.0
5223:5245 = 5225.0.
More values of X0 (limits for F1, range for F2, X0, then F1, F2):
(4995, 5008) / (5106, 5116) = 13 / 45.44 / 29.29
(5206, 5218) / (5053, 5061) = 32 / 28.39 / 30.43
